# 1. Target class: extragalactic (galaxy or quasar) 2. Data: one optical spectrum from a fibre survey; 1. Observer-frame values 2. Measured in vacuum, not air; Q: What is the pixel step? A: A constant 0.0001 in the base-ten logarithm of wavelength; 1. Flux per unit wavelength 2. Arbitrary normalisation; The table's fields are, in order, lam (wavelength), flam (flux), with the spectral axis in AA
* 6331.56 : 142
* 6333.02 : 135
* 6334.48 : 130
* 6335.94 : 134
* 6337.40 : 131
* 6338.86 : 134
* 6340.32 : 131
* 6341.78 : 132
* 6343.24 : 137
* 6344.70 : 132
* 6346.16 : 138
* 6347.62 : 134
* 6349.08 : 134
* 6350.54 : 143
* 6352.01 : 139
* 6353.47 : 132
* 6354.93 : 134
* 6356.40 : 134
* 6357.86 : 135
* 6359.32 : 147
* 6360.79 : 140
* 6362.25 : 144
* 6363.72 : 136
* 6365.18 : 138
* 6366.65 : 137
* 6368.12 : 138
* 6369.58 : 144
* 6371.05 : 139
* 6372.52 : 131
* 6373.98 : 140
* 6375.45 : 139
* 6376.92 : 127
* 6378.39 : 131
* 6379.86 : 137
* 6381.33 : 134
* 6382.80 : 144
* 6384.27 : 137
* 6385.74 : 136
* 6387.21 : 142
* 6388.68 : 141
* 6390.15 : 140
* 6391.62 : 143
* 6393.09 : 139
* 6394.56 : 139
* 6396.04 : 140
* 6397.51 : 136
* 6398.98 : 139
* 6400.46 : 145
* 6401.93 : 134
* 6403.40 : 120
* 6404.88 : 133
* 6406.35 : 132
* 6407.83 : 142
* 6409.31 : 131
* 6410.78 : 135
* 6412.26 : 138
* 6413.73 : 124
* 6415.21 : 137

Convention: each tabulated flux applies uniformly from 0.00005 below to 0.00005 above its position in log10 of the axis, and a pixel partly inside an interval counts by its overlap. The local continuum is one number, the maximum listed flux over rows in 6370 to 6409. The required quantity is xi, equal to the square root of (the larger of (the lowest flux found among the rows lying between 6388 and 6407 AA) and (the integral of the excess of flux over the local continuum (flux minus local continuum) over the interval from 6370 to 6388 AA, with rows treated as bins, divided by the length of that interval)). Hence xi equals 10.95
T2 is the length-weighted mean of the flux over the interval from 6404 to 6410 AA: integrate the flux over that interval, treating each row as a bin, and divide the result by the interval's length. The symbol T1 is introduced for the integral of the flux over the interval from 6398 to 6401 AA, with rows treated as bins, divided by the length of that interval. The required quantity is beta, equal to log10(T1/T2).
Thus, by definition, 0.023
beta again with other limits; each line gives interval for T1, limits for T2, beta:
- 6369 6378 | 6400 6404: 0.011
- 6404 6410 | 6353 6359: -0.003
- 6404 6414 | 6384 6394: -0.019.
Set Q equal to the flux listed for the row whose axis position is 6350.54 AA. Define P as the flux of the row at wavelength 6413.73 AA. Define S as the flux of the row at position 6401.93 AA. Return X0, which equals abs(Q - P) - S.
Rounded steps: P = 124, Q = 143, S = 134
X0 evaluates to -115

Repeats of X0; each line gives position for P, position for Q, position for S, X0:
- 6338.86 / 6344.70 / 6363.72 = -134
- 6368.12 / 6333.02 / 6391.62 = -140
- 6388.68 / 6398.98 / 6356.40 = -132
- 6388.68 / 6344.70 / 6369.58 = -135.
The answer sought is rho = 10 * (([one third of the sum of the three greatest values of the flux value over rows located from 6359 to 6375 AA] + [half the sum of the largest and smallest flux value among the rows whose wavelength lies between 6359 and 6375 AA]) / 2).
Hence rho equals 1420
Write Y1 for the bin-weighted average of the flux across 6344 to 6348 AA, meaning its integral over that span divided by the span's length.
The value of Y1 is 135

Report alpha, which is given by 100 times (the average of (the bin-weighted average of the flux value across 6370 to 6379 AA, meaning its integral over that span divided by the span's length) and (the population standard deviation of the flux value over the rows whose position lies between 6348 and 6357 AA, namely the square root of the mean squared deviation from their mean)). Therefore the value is 6930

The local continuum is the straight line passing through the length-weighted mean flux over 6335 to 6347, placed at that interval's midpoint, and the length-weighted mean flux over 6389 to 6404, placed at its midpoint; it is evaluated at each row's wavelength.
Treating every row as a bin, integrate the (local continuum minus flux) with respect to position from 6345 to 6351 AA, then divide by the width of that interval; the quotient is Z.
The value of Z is -3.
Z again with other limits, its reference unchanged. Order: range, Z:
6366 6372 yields -4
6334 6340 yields 1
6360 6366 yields -4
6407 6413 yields 2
